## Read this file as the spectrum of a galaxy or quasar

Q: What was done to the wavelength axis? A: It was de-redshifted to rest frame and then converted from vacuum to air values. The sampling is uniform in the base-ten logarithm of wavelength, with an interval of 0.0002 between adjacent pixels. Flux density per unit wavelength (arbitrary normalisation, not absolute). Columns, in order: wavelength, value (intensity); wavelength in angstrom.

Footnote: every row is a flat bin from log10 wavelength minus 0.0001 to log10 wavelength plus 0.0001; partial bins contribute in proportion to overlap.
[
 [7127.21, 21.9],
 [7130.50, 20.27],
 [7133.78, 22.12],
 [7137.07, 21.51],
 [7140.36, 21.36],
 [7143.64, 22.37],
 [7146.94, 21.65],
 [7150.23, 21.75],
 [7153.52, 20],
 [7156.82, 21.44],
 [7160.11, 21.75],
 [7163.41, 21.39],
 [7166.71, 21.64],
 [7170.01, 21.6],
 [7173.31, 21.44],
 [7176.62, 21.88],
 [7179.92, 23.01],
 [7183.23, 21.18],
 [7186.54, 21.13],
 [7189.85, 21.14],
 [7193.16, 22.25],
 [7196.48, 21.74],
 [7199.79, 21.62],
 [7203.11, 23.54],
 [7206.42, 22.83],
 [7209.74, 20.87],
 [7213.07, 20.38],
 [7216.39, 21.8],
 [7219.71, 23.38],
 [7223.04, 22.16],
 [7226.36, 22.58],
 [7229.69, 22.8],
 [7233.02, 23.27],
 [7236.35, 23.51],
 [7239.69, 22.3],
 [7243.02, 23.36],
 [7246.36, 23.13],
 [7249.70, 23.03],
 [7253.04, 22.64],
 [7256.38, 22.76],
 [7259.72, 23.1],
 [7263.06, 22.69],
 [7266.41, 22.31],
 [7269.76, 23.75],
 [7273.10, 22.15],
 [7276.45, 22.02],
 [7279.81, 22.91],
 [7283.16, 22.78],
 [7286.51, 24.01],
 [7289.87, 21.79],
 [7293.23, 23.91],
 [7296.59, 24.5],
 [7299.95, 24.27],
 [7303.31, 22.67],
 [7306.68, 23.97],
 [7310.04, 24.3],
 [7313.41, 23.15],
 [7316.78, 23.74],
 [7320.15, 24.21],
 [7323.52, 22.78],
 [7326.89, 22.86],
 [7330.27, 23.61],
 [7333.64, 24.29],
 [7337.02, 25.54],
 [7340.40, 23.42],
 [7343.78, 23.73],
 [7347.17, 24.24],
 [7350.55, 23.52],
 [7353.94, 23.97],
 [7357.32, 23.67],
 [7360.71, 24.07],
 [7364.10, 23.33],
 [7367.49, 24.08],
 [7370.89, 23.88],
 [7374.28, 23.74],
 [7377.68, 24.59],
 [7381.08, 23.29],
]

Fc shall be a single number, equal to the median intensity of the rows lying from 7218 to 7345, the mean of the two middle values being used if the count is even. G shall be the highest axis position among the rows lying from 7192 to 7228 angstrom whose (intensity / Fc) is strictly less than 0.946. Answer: 7216.39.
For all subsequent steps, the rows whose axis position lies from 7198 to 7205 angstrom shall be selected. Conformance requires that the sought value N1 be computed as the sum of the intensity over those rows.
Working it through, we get 45.2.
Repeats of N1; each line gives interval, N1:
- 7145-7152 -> 43.4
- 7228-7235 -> 46.1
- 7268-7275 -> 45.9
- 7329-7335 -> 47.9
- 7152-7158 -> 41.4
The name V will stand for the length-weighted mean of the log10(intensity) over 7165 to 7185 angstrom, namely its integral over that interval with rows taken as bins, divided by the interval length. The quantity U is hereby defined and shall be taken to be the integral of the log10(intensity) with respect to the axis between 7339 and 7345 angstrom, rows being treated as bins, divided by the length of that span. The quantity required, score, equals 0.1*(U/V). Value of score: 0.1026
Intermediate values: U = 1.37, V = 1.34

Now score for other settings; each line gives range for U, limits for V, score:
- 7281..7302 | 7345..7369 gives 0.0996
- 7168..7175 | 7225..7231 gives 0.0983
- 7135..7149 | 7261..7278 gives 0.0987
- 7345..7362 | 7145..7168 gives 0.1036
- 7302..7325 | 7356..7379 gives 0.0996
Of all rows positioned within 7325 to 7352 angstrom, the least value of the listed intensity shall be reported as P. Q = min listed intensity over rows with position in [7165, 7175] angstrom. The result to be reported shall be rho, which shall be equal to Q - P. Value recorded -1.4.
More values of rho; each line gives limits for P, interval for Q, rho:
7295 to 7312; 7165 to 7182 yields -1.2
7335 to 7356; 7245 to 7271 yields -1.1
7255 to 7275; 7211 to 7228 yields -1.8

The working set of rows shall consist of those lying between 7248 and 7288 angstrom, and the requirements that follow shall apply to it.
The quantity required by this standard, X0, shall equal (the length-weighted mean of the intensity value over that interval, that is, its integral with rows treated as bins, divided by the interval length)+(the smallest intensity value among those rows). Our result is 44.9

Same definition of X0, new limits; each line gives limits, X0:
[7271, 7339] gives 45.3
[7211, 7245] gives 42.9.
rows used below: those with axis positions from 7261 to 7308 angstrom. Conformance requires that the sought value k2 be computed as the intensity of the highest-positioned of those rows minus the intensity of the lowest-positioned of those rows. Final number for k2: 1.28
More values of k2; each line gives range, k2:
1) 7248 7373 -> 0.85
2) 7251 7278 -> -0.62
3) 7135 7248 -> 1.62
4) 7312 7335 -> 1.14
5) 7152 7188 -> 1.13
